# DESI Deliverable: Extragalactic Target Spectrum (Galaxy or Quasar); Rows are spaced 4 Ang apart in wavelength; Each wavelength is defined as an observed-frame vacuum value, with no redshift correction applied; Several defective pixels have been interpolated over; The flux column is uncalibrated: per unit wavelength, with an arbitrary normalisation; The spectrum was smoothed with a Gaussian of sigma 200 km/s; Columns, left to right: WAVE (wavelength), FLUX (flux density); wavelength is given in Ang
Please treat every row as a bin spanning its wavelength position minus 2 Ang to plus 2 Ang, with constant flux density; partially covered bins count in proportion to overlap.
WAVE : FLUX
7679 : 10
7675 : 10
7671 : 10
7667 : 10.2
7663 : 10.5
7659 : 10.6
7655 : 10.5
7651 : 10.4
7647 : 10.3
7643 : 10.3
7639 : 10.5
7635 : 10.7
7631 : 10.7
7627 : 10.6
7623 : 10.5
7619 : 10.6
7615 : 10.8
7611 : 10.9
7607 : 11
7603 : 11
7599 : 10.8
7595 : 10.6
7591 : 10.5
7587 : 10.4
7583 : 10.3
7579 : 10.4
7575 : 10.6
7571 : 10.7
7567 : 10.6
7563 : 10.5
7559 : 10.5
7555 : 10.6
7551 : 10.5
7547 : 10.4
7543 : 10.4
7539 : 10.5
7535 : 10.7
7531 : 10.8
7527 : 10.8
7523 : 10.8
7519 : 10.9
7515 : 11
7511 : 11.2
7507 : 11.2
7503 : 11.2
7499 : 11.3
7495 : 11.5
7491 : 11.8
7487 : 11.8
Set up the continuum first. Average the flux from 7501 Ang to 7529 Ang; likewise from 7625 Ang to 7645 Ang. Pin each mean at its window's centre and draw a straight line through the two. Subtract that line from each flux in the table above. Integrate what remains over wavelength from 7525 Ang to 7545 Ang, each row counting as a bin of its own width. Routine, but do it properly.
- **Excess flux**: -6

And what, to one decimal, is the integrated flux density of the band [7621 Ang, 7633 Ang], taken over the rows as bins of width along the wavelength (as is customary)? 127.2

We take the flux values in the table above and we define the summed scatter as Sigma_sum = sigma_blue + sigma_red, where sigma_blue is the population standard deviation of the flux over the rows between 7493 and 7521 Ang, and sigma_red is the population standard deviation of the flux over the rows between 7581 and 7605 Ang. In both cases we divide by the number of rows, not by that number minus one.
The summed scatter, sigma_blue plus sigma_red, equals 0.42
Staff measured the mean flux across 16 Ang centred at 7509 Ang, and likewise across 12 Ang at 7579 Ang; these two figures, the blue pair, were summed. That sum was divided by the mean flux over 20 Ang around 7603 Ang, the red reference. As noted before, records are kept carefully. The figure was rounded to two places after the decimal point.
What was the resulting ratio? 1.99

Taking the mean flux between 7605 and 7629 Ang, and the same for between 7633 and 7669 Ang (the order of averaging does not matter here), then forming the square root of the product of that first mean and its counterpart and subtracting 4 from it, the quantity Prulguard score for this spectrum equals 6.59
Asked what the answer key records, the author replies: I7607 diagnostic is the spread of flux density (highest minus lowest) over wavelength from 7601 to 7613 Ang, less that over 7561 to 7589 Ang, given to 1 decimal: -0.3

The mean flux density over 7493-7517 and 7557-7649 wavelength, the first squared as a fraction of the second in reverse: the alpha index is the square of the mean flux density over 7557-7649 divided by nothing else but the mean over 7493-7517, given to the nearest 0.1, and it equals 10.0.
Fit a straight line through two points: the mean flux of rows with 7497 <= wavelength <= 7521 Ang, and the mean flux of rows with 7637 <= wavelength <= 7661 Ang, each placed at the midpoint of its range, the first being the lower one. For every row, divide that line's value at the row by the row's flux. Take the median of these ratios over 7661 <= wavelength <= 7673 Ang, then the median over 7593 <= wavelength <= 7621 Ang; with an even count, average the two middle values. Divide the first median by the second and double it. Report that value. 2.07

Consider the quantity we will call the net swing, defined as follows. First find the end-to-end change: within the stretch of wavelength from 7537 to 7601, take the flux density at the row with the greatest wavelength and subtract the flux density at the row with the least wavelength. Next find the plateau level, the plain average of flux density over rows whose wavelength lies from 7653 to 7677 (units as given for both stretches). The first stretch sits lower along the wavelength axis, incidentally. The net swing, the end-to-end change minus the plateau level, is -10.0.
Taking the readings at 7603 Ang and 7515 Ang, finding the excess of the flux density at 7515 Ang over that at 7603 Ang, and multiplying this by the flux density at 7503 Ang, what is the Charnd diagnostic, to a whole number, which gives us 0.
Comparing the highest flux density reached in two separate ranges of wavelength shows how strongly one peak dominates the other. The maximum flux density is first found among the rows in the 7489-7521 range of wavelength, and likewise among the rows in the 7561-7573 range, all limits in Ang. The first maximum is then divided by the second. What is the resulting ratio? 1.10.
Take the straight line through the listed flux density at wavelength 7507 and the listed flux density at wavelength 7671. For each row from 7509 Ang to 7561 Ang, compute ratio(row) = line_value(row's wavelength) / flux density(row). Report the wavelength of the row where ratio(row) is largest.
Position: 7543 Ang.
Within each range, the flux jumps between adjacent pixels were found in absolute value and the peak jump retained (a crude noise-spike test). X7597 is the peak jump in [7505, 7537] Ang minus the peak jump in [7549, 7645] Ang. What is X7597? 0.000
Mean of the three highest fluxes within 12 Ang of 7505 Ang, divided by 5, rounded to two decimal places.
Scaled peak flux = 2.27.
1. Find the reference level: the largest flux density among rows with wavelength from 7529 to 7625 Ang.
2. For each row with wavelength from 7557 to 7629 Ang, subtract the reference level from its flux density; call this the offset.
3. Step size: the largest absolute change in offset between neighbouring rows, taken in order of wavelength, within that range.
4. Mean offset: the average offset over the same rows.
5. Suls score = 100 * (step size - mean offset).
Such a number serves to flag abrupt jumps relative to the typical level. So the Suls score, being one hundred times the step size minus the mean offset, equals 57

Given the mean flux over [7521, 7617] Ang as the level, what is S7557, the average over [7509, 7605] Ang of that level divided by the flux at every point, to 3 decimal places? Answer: 0.999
